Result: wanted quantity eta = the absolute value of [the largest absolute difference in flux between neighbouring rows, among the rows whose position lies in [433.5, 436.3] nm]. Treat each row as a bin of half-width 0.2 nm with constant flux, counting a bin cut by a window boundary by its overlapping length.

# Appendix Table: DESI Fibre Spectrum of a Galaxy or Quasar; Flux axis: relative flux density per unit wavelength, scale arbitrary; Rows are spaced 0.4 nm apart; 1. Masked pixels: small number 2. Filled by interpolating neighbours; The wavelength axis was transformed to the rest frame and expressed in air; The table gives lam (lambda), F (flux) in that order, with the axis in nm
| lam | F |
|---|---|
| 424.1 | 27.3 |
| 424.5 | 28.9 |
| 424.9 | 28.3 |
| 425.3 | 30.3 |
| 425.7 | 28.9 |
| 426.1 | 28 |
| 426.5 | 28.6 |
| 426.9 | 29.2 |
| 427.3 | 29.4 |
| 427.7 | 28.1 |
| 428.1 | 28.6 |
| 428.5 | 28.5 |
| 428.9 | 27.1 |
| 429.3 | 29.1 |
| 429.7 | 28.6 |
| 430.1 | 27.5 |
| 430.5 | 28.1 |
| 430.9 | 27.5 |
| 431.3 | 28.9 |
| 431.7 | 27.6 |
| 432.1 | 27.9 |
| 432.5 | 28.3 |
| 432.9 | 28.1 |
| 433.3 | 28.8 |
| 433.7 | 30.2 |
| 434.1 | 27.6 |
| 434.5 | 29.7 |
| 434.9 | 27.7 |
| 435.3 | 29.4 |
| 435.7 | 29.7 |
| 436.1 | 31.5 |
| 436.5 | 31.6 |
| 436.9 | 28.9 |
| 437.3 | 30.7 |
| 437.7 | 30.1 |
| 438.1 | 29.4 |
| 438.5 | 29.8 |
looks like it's 2.6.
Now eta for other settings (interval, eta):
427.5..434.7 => 2.6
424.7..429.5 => 2.0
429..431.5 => 1.4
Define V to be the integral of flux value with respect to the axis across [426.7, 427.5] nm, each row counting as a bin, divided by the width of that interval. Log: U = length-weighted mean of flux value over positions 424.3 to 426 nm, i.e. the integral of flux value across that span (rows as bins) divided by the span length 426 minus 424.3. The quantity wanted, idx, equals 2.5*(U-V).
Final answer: -1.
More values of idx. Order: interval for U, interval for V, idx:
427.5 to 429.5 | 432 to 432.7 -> 0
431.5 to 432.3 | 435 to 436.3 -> -6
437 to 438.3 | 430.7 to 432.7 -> 5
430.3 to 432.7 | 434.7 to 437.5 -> -5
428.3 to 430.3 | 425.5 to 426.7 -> -1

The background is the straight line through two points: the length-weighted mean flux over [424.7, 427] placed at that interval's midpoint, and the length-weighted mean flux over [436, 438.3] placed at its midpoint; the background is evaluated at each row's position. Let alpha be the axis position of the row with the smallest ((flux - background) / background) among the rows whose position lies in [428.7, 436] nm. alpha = 434.1 nm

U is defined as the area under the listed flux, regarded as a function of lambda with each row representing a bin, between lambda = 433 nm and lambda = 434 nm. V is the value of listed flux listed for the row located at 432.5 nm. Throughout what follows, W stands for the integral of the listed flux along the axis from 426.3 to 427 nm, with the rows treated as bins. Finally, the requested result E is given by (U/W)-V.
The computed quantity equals -26.9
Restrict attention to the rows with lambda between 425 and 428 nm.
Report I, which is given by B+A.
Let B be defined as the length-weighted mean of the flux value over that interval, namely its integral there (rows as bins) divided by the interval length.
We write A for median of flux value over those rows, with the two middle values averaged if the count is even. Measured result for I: 57.8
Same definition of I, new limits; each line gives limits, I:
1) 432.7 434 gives 57.7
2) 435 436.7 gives 61.0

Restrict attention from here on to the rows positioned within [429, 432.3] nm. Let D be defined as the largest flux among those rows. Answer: 29.1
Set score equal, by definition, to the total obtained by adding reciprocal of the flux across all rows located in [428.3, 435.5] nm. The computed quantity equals 0.64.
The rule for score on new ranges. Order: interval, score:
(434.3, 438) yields 0.30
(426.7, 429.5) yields 0.25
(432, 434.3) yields 0.21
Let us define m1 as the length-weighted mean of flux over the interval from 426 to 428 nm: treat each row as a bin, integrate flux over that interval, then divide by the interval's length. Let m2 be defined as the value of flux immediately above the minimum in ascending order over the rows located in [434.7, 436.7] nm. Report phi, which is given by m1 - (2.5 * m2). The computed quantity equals -45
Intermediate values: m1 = 28.7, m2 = 29.4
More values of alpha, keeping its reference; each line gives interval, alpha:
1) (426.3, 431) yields 428.9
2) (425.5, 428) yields 427.7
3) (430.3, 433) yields 430.9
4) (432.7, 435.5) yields 434.1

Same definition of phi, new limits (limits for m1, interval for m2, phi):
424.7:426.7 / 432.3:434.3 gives -41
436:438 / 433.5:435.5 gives -39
